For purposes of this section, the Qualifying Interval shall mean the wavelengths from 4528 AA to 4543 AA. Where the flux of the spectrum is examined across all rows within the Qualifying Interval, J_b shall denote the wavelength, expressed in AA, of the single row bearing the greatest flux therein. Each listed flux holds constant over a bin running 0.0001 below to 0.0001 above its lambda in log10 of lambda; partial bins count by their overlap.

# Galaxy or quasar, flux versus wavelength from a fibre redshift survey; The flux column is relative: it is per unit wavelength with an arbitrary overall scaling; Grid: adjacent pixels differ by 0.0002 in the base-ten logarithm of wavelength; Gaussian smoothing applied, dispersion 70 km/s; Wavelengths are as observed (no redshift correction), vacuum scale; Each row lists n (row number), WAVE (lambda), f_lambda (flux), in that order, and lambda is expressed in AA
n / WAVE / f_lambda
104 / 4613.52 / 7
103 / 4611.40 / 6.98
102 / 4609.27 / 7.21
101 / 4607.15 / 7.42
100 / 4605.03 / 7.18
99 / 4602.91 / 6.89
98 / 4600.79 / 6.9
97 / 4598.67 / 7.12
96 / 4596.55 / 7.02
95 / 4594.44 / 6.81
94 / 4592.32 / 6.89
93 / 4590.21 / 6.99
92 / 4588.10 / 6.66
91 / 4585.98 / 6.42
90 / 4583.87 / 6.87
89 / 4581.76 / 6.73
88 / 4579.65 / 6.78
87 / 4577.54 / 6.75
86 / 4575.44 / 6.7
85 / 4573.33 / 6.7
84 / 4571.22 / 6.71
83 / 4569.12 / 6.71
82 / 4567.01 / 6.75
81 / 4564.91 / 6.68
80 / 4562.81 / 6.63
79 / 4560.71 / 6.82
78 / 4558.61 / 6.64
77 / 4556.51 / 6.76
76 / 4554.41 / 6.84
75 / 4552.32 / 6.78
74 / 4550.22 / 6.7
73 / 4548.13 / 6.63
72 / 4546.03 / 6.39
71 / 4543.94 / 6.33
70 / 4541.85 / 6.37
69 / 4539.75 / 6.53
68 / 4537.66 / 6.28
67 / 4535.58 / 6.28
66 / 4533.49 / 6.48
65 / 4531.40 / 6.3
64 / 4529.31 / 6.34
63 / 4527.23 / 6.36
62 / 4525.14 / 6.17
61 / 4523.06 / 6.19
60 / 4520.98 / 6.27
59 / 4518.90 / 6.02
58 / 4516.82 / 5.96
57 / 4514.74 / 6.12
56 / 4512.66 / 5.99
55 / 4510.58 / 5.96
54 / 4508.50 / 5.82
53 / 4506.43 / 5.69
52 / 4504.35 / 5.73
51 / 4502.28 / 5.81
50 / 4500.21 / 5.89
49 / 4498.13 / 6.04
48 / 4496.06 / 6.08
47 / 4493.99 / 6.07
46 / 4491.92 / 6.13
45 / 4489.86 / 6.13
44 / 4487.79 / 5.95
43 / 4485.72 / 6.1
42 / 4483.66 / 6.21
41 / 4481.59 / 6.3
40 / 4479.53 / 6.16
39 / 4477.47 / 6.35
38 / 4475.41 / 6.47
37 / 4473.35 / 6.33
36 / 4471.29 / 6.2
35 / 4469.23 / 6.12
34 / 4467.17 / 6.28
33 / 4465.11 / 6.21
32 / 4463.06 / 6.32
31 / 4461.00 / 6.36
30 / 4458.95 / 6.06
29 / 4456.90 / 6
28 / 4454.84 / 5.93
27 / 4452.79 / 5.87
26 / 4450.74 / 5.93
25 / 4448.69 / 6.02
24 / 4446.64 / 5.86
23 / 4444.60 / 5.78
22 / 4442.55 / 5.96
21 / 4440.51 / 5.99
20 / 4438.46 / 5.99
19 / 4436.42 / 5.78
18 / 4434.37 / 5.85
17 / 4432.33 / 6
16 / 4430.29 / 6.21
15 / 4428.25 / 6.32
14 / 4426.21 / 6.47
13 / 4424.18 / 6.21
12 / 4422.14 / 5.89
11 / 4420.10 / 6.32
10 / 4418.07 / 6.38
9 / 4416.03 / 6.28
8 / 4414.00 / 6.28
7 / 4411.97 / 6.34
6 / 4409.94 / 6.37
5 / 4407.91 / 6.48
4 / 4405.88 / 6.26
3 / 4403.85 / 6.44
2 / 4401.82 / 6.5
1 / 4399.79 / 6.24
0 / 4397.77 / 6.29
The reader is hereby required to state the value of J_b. 4539.75 AA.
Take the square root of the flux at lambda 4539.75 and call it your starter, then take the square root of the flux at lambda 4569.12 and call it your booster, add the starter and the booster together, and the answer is 5.15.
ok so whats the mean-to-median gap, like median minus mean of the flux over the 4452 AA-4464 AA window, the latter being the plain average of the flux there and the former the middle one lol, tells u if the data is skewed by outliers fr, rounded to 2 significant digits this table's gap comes -0.060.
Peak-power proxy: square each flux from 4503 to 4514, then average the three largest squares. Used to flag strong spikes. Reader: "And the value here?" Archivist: 35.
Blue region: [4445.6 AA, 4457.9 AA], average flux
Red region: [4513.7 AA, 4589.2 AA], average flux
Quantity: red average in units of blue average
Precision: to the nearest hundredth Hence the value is 1.10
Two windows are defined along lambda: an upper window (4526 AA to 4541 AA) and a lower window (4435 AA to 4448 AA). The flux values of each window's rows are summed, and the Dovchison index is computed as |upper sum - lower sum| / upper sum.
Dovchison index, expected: 0.21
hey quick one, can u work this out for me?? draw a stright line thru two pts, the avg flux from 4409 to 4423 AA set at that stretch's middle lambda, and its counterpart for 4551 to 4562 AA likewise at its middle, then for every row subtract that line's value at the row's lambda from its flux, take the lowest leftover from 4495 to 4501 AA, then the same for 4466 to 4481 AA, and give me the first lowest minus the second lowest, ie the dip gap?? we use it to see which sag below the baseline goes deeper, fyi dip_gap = -0.3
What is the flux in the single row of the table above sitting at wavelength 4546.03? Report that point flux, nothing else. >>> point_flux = 6.39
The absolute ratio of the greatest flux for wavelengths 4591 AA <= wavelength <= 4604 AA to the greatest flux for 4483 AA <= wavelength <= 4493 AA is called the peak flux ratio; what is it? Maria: 1.15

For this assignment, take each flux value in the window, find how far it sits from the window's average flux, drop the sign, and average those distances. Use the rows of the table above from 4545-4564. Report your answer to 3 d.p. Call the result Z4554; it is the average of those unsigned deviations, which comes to 0.102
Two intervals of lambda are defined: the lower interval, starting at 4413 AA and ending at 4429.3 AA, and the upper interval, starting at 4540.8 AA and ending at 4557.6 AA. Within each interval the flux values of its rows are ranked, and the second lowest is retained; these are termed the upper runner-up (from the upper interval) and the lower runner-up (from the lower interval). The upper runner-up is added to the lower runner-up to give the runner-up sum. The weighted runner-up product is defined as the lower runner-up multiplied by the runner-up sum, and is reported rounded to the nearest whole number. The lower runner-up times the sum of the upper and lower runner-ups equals 78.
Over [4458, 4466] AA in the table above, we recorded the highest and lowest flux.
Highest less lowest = 0.300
